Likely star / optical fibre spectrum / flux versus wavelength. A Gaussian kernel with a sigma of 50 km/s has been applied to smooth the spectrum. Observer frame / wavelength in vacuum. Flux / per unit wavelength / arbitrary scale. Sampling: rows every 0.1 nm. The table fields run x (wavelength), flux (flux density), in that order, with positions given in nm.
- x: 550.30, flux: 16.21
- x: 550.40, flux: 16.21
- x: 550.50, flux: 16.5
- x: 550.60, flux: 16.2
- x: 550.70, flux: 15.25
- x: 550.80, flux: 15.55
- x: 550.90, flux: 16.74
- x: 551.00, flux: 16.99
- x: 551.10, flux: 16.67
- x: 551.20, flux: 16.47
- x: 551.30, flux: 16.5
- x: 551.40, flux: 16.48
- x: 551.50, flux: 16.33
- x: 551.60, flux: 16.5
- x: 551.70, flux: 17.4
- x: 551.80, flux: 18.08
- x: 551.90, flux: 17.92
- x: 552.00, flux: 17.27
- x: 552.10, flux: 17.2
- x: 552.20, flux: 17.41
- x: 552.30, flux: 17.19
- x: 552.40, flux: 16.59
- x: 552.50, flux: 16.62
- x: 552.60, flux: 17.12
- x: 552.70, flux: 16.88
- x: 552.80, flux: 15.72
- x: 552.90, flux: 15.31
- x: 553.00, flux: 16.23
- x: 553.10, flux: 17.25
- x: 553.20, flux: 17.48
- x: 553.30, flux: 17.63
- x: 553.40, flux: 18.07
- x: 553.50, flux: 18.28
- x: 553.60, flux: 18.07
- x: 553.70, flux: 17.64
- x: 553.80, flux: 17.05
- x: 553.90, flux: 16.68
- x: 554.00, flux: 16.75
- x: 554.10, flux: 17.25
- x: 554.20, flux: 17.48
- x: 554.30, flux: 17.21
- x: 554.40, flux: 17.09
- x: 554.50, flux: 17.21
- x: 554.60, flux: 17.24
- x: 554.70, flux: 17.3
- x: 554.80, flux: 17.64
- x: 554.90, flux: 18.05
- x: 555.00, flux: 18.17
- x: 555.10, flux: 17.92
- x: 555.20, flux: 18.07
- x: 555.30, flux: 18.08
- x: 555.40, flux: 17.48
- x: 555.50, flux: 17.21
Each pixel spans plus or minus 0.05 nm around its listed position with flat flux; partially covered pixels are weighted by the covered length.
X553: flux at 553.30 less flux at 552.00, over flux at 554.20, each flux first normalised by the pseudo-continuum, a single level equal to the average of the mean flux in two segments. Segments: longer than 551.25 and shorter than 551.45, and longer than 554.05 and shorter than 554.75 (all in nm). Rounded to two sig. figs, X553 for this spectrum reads 0.021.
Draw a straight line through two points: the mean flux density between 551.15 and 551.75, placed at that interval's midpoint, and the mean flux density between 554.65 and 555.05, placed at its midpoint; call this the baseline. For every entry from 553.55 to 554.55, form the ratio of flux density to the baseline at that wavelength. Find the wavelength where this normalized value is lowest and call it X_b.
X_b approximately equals 553.90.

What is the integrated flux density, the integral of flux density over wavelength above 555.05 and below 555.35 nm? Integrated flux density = 5.4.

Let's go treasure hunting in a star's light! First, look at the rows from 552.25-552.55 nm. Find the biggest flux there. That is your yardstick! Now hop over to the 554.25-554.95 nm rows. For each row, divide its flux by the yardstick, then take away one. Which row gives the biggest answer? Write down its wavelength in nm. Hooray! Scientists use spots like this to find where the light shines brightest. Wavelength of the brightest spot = 554.90 nm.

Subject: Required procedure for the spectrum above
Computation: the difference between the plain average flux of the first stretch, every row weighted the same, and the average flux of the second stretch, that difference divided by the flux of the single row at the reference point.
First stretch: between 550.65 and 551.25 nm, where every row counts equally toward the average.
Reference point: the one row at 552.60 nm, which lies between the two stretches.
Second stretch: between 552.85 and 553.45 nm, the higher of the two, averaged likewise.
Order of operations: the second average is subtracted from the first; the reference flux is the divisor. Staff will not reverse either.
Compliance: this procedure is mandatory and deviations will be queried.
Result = -0.04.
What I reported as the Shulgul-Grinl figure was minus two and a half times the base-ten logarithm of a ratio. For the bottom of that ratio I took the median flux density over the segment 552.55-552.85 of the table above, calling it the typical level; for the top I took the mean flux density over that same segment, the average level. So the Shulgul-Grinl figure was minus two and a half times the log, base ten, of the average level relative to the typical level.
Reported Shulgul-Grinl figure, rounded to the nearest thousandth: 0.020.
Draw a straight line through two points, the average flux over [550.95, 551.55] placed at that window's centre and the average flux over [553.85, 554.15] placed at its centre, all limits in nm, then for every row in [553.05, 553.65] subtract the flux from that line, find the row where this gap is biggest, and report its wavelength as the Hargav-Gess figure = 553.10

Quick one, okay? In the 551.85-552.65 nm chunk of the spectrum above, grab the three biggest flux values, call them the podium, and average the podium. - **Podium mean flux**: 17.5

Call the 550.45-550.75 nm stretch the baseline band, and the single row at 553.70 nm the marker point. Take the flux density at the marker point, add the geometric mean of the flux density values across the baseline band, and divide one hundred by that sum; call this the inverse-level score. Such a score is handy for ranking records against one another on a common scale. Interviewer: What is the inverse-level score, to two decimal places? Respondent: 2.97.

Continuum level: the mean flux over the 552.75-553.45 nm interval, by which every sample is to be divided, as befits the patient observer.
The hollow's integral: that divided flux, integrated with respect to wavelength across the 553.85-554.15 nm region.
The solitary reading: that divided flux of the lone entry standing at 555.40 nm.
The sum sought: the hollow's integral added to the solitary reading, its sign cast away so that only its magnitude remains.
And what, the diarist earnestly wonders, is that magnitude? 1.3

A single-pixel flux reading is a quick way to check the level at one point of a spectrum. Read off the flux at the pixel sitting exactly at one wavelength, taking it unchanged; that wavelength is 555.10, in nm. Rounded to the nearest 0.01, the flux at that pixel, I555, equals 17.92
